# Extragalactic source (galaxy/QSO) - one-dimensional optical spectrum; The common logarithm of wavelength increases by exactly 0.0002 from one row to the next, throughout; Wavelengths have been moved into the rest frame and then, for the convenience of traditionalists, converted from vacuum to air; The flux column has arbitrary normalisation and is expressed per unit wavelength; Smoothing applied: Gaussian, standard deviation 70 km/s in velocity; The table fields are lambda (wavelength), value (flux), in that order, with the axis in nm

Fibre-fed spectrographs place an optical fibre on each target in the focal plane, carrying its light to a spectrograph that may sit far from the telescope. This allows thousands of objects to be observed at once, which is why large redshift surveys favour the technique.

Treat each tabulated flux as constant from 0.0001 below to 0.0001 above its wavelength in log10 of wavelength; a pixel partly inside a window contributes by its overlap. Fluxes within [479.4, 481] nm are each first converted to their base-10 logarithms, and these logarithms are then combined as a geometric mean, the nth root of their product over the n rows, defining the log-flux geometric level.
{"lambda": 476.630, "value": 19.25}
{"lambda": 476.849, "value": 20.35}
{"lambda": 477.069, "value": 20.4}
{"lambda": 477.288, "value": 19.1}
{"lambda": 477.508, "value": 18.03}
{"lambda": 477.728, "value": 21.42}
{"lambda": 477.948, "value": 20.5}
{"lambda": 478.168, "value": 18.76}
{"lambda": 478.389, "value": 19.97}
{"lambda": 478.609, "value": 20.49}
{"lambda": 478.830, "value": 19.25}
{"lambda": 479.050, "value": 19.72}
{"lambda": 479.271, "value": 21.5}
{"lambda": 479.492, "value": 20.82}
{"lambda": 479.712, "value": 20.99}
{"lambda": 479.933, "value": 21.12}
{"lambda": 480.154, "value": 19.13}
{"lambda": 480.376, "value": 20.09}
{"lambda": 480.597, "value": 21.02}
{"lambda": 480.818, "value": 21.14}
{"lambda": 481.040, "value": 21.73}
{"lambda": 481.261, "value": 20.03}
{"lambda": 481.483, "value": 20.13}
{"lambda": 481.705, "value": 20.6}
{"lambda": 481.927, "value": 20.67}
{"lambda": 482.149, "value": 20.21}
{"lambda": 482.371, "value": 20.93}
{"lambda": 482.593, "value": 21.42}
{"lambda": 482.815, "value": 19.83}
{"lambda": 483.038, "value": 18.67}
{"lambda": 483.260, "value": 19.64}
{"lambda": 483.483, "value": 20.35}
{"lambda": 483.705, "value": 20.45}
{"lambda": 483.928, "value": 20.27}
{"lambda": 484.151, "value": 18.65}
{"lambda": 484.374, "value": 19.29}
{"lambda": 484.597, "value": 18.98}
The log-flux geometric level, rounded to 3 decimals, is 1.314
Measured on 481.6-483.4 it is 1.306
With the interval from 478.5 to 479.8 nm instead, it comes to 1.311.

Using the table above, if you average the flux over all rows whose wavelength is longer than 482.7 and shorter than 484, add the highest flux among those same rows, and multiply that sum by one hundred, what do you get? 4032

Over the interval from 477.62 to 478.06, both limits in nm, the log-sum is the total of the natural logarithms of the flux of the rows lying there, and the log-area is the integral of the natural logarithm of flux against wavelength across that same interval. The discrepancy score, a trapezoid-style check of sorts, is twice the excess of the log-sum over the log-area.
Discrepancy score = 9.49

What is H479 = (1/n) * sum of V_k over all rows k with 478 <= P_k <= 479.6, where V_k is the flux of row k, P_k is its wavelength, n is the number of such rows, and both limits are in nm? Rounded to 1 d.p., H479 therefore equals 20.1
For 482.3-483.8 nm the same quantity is 20.2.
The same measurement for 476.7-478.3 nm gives 19.8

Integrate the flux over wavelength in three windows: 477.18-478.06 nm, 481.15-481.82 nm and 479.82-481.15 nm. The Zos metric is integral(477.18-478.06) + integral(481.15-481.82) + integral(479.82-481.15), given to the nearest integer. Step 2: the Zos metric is 58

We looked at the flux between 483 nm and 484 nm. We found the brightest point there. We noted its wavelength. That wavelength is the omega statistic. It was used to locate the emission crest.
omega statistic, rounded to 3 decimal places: 483.705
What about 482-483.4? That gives 482.593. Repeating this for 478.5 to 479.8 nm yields 479.271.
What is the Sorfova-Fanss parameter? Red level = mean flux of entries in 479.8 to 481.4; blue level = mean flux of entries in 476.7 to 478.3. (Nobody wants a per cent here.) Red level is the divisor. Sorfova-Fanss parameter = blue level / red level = 0.960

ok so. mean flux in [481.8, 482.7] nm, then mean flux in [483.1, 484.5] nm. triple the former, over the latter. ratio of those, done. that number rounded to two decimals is 3.16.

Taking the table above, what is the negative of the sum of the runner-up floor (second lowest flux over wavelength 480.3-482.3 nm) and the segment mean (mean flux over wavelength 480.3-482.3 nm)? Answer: -40.7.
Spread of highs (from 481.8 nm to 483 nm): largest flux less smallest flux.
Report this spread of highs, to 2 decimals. 1.59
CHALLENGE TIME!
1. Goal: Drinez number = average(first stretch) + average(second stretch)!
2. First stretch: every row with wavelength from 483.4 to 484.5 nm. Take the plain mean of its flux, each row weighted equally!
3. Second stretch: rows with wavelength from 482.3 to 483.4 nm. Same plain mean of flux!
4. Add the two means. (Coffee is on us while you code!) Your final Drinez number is 39.9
